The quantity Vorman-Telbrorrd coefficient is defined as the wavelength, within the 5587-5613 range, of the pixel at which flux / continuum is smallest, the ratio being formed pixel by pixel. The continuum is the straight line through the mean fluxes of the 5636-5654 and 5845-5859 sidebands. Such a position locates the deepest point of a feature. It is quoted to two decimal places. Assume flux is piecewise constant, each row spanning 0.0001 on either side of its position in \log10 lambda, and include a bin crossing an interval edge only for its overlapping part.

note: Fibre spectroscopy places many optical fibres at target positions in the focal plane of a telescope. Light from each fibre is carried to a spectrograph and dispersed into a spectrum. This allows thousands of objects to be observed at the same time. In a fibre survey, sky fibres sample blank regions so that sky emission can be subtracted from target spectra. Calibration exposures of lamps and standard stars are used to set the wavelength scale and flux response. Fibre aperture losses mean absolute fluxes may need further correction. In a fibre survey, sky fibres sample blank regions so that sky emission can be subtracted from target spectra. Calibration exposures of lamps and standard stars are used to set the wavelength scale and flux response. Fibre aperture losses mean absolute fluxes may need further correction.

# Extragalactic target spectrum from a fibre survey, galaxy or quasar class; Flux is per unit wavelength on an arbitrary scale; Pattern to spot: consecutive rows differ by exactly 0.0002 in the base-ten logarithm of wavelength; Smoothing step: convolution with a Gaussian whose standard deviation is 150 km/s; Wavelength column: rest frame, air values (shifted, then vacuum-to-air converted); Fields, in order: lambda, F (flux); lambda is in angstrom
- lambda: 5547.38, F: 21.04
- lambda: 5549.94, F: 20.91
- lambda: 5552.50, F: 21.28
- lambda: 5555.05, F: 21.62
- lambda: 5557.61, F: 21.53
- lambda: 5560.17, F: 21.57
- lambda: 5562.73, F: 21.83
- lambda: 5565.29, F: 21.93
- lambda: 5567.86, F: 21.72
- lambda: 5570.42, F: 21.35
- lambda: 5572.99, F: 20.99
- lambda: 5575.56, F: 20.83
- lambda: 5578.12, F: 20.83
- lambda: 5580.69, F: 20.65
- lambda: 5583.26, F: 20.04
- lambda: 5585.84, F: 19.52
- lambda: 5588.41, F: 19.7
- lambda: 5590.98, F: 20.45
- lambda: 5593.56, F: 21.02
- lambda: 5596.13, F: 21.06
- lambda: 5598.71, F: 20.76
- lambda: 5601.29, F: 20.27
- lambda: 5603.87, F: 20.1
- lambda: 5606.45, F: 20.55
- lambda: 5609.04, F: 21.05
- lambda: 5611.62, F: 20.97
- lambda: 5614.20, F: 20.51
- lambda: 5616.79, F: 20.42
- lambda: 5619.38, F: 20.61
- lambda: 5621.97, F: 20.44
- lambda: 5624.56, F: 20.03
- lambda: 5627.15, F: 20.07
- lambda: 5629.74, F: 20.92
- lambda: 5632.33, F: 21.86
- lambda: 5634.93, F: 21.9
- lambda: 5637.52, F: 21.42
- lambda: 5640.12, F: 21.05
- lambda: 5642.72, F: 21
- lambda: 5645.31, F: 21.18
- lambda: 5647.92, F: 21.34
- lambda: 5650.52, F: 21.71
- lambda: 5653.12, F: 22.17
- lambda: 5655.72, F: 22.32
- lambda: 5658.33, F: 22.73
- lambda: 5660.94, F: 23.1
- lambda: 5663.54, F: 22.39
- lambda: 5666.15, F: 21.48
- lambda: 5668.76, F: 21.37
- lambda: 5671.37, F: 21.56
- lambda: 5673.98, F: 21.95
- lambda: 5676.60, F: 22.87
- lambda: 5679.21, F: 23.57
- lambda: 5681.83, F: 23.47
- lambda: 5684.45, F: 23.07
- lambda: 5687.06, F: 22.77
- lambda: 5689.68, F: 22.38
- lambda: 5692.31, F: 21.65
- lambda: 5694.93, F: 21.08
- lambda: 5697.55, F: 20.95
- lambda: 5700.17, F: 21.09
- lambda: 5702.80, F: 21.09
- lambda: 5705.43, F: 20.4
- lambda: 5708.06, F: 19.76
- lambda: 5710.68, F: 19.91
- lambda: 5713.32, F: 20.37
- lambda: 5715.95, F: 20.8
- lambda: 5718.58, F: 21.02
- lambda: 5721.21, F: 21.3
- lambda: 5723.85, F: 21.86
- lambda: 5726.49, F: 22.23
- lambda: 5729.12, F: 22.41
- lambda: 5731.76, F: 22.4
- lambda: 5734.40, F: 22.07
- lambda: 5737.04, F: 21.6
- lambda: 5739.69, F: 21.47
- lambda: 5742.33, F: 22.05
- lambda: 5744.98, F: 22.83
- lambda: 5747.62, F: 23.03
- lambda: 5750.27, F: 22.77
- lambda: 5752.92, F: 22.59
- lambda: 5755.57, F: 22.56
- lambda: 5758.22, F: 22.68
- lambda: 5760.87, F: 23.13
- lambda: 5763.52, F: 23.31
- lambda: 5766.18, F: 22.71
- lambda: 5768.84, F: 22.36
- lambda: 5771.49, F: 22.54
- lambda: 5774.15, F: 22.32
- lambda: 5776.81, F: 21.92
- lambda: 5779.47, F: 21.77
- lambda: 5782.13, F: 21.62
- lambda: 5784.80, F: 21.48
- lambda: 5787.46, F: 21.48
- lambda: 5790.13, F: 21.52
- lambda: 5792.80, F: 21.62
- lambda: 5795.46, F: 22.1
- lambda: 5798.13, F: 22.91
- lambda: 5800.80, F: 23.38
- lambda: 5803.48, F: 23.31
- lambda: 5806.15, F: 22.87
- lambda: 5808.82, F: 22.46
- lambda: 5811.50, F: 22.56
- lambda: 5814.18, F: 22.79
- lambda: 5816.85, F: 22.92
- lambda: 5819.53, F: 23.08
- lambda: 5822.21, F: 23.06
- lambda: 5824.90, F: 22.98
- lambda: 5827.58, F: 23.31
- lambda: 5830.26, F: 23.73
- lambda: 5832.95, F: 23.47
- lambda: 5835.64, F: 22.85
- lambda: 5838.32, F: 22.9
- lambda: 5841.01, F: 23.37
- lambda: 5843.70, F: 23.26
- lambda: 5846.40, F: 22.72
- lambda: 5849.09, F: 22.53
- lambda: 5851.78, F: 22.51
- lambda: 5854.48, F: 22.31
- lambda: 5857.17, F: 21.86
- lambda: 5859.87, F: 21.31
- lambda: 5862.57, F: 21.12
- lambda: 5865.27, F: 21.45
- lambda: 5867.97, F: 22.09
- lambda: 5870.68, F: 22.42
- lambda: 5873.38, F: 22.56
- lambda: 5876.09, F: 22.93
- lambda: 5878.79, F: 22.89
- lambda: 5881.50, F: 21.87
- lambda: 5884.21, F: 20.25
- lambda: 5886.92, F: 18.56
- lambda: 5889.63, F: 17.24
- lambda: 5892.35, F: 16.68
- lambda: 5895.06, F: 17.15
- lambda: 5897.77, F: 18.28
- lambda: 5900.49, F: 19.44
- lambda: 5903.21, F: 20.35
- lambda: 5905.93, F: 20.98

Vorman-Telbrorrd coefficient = 5588.41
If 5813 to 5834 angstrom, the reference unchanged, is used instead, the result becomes 5814.18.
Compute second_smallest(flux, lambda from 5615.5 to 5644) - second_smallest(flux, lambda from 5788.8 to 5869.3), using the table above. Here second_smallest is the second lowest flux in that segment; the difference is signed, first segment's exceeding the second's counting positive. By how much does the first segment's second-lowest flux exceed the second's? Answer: -1.2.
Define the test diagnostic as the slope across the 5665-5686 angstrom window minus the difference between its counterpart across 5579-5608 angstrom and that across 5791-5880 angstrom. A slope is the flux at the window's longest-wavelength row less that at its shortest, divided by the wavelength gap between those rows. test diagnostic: 0.11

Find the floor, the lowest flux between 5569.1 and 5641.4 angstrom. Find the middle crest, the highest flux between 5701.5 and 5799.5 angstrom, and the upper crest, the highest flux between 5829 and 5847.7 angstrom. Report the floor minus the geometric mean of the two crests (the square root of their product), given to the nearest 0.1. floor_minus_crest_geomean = -4.0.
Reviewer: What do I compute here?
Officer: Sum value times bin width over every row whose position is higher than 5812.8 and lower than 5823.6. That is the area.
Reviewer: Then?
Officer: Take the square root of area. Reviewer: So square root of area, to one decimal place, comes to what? 15.7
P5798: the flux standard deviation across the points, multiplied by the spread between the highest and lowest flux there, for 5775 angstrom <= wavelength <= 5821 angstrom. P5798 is 1.3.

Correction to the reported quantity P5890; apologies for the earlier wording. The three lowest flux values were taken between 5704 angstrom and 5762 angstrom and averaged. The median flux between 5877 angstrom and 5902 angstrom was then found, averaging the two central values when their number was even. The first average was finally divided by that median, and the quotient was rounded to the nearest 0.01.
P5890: 1.08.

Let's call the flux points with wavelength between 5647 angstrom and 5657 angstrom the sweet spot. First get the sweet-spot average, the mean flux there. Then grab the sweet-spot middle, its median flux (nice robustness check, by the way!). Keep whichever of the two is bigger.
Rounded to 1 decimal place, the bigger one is 21.9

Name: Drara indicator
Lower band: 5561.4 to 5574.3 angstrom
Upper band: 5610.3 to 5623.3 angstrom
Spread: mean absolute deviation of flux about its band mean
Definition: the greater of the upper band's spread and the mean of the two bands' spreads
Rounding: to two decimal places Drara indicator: 0.24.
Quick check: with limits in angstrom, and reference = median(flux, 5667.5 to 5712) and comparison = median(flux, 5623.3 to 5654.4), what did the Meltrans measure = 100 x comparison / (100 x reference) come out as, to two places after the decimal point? 0.99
